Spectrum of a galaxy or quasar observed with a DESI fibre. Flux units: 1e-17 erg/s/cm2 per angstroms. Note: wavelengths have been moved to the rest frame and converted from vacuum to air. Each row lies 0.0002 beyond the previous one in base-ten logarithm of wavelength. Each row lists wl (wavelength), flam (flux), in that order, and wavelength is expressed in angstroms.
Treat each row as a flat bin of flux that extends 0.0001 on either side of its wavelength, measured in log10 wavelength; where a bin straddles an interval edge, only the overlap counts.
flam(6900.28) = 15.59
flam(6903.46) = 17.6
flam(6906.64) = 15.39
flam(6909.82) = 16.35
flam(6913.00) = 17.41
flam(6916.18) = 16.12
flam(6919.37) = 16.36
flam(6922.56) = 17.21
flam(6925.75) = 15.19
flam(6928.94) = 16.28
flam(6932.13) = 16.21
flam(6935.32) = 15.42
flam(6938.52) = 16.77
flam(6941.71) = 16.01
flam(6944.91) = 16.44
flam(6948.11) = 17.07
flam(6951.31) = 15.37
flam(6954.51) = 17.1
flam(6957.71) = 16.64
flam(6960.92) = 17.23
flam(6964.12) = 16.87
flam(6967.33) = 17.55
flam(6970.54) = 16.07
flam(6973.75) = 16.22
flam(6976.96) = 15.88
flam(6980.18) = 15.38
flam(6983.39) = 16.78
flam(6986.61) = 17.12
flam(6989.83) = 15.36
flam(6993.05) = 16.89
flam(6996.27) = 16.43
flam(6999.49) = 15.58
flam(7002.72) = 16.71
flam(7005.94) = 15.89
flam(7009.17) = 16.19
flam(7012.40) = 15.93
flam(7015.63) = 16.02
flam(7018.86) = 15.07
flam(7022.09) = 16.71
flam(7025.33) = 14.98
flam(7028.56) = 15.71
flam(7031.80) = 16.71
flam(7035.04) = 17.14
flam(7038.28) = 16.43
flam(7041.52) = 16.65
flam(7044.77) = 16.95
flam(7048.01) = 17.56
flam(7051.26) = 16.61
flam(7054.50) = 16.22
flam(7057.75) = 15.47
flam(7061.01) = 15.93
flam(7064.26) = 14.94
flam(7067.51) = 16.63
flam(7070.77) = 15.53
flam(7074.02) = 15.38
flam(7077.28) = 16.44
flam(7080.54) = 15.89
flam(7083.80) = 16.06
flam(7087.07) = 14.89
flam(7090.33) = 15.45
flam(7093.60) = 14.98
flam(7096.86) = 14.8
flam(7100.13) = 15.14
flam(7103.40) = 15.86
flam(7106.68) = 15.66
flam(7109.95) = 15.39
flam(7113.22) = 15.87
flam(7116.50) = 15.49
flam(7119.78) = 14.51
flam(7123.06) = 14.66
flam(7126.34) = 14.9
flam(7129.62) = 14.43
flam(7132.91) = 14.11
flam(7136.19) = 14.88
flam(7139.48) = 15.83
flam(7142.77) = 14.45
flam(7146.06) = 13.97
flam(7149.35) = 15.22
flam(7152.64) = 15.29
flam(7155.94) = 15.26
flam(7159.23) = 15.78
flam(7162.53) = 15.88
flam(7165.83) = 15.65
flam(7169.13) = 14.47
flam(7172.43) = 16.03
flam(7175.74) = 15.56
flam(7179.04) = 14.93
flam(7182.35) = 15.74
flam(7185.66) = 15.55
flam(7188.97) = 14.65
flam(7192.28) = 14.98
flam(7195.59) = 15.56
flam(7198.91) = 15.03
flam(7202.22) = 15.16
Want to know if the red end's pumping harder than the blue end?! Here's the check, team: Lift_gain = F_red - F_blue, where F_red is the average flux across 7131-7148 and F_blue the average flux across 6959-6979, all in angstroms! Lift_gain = -2.0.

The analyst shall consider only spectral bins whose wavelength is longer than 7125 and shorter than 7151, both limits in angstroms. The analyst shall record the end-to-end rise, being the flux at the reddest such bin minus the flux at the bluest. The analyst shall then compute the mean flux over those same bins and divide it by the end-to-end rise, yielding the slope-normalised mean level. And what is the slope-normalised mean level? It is 46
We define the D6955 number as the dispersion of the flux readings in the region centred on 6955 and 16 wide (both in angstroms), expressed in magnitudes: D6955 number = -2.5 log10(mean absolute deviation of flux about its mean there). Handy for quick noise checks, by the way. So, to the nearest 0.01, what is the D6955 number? 0.67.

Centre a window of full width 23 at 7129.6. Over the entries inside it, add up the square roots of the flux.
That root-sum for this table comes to 26.9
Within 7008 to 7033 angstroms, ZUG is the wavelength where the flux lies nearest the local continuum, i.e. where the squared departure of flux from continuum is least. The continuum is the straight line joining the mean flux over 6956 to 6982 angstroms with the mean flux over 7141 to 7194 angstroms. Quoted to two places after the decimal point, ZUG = 7009.17 angstroms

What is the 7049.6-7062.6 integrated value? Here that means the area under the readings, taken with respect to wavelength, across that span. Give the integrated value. 209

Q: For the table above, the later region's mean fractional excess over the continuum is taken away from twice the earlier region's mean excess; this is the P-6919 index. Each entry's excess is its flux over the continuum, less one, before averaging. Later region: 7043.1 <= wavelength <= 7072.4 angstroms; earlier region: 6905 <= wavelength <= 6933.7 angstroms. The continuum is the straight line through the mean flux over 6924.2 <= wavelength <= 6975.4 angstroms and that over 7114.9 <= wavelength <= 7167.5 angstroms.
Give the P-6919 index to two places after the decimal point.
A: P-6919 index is -0.08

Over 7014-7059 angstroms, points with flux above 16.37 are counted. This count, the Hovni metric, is 8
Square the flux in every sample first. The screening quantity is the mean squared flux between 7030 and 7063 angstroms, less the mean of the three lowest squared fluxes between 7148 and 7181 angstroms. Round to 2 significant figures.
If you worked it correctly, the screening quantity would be 53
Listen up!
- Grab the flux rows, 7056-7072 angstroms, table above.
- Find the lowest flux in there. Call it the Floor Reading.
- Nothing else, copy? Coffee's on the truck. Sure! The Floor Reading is 14.94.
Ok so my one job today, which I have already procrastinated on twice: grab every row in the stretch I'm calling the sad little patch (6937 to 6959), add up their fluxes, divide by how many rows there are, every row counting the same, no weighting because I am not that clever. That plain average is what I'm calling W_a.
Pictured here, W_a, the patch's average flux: 16.5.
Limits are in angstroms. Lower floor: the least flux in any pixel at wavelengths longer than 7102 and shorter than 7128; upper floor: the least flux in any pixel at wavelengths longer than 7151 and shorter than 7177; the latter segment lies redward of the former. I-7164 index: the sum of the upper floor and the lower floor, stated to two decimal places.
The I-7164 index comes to 28.98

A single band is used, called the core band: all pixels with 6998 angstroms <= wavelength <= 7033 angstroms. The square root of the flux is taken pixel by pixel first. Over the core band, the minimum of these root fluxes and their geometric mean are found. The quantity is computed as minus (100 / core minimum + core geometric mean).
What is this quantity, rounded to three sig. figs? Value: -29.8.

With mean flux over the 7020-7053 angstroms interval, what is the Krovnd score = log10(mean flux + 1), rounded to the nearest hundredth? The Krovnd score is 1.24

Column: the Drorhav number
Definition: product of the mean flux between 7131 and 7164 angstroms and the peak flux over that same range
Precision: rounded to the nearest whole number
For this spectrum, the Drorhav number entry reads 239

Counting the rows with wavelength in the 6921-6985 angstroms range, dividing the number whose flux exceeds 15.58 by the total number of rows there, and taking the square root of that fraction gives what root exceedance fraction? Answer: 0.9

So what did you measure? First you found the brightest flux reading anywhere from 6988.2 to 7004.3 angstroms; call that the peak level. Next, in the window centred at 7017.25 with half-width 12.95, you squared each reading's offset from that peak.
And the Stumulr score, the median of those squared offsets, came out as 1.0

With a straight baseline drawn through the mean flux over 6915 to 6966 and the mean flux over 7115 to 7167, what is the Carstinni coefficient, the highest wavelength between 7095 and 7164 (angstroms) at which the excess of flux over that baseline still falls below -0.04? 7146.06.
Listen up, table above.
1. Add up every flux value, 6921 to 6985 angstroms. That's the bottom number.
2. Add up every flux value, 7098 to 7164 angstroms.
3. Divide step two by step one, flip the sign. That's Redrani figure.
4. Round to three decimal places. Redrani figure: -0.923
